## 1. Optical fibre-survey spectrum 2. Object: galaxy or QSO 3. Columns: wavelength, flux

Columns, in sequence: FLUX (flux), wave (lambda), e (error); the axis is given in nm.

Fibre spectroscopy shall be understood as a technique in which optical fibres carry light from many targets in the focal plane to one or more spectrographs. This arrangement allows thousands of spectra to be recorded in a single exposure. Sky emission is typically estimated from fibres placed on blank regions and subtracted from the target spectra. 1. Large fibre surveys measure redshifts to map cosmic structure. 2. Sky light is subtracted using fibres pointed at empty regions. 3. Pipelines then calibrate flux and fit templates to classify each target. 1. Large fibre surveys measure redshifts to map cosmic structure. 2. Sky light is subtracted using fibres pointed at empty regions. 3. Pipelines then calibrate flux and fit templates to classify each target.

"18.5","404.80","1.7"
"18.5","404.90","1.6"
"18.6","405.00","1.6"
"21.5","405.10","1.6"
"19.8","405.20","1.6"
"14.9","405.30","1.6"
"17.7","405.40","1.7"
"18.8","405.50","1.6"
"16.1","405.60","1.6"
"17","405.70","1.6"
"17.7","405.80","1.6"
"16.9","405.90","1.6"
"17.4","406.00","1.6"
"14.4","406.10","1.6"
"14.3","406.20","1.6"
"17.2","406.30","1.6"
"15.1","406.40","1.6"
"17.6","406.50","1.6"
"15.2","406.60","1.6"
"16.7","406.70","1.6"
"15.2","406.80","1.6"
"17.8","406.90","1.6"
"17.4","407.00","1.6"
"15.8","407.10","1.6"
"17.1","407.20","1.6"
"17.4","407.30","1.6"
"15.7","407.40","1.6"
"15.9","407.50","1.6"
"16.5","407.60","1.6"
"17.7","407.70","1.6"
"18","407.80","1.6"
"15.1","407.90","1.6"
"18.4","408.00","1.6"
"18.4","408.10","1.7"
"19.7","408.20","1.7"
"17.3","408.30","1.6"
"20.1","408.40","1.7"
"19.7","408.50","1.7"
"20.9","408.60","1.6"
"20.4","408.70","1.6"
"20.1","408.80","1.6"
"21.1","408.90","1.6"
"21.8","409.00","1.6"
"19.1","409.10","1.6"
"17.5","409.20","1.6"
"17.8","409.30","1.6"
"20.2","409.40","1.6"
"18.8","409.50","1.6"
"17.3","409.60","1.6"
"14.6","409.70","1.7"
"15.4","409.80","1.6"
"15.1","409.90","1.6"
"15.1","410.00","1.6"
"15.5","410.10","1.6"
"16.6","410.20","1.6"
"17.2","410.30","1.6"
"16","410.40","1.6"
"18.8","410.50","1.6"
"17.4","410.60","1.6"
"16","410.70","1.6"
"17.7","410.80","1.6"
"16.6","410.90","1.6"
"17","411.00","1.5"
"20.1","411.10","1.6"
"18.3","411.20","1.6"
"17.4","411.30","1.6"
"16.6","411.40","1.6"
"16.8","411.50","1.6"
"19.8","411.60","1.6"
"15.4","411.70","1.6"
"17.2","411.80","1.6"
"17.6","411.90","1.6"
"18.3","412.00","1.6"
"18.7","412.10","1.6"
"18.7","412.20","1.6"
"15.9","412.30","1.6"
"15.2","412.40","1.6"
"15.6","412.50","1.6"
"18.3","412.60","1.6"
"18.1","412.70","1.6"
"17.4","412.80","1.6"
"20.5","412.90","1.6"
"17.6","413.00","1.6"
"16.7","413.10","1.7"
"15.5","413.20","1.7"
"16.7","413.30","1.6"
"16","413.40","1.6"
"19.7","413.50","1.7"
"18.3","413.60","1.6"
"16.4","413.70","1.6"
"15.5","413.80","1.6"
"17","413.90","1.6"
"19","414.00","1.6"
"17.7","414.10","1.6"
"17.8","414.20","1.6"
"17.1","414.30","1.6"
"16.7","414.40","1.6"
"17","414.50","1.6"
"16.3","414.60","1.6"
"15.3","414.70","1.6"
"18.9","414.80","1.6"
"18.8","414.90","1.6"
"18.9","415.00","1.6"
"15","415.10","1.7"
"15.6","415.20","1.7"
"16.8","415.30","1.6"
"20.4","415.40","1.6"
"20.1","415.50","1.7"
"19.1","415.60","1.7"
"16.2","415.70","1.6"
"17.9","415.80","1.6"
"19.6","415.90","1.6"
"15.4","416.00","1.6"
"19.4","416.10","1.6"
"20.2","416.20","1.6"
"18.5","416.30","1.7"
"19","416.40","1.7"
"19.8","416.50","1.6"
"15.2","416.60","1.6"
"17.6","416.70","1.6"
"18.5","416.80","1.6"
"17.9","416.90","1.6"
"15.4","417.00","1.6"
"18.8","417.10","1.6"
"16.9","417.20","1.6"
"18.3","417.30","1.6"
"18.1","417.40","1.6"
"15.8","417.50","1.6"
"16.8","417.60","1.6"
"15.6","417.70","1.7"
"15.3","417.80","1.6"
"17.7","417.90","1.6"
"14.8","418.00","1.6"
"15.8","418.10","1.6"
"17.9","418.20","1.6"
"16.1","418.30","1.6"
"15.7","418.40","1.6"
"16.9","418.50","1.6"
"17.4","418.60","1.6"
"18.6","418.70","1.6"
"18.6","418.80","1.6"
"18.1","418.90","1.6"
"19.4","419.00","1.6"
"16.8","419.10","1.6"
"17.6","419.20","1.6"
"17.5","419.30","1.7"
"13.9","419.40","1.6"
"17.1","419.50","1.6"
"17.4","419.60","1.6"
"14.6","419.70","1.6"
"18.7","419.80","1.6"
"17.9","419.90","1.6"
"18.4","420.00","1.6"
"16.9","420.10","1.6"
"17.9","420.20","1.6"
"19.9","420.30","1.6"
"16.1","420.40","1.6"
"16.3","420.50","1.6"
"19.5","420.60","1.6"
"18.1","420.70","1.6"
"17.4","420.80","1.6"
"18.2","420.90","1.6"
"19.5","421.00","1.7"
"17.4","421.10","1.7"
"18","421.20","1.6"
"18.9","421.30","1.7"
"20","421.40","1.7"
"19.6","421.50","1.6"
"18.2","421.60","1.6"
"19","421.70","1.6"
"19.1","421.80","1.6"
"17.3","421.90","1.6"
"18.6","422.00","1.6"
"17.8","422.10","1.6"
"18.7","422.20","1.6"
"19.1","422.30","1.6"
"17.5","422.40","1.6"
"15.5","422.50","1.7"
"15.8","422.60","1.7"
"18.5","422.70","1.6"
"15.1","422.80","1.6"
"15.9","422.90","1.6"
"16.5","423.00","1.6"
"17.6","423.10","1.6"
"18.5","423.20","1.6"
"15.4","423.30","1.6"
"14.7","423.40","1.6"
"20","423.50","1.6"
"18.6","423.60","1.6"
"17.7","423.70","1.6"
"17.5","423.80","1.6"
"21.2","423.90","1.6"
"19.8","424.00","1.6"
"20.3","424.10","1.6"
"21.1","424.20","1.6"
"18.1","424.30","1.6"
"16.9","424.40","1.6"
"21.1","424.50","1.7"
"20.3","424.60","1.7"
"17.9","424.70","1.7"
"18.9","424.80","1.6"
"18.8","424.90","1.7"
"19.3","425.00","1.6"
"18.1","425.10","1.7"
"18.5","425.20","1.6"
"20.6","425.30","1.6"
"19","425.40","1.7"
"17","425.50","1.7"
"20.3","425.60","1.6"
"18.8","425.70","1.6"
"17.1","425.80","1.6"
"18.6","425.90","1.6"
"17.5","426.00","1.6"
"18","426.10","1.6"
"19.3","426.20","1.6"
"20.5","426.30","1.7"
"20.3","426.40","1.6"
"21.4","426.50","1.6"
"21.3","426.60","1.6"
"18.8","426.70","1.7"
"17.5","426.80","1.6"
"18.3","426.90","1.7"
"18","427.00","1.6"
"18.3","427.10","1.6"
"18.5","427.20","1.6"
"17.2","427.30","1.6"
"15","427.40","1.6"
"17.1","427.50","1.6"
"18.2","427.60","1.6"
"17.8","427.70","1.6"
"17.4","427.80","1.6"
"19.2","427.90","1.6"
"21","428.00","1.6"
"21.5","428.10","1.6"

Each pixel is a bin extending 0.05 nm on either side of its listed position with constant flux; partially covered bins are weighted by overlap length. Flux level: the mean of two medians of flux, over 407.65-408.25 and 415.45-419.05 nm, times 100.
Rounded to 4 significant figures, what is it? 1805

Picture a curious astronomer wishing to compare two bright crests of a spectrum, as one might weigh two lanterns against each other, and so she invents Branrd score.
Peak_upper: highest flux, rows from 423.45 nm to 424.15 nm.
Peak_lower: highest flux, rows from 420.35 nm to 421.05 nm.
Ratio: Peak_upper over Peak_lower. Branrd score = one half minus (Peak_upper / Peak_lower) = -0.59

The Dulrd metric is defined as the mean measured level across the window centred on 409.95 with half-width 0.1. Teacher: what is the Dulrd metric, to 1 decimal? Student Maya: 15.1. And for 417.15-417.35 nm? 17.6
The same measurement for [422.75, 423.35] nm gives 16.5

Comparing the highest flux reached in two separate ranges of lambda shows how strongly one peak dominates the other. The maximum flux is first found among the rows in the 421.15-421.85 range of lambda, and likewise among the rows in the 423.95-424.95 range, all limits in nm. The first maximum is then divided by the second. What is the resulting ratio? 0.95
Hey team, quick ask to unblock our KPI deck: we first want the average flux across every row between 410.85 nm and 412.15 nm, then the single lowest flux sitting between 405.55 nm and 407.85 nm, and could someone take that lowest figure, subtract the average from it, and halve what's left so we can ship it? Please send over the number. -1.7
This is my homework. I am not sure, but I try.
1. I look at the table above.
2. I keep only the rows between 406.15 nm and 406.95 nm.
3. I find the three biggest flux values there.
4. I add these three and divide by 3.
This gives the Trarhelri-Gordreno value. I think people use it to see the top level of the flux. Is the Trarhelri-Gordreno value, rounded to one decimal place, 17.5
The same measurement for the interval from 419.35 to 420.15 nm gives 18.3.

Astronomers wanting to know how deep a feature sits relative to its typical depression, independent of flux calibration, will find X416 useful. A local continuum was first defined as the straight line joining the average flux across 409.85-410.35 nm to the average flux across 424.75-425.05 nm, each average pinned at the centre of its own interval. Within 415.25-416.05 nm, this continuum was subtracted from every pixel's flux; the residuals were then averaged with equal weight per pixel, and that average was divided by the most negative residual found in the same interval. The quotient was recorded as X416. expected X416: -0.6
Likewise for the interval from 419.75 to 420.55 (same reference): 0.1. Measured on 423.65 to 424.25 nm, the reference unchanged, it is -0.6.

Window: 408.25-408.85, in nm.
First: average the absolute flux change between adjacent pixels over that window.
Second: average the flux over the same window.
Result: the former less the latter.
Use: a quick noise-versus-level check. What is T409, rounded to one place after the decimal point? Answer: -18.7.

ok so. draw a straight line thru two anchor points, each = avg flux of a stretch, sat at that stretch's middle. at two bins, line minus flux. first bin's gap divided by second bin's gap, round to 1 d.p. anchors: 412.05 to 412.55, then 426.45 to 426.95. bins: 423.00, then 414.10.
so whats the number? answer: -4.1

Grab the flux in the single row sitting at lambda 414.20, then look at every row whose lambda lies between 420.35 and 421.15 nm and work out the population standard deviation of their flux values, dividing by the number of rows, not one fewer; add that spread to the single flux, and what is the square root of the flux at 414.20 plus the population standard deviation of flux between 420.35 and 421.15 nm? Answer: 4.36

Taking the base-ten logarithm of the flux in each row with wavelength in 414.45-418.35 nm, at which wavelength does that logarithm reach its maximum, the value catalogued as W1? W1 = 415.40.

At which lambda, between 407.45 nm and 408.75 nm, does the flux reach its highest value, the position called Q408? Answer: 408.60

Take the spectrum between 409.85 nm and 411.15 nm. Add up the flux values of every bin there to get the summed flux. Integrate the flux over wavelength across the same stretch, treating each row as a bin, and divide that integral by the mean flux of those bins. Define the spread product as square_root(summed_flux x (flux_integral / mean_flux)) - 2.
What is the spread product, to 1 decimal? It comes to 14.9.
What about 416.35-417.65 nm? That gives 15.2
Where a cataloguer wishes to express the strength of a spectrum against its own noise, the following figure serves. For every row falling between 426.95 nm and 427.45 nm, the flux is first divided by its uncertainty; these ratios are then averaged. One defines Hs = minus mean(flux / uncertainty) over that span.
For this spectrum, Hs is -10.9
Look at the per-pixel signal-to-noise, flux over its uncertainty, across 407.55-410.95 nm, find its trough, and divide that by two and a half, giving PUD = 3.44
